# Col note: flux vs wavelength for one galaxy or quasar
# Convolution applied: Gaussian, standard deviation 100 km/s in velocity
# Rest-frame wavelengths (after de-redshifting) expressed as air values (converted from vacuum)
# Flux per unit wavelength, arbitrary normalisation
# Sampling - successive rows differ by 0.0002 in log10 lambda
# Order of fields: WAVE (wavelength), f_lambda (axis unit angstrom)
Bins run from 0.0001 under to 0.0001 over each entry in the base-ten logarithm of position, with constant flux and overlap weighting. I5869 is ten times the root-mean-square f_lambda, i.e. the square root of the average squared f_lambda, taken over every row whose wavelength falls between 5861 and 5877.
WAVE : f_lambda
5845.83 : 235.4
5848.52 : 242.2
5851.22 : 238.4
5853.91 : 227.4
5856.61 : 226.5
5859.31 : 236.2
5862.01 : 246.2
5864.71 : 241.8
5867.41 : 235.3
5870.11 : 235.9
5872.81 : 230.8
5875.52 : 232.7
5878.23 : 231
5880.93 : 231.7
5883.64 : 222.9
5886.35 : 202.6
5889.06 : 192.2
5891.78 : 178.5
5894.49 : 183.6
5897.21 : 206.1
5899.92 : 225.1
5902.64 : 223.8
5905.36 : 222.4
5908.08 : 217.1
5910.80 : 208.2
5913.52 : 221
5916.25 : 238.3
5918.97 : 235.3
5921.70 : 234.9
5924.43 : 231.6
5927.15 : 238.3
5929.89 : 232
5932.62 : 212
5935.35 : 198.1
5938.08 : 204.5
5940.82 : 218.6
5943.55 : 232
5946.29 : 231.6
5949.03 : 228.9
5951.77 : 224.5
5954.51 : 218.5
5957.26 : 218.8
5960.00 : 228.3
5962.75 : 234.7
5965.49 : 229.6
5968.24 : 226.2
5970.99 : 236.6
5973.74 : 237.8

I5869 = 2372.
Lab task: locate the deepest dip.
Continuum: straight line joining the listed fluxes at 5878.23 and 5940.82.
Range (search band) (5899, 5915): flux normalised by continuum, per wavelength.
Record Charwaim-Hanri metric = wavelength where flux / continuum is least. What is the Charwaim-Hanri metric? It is 5910.80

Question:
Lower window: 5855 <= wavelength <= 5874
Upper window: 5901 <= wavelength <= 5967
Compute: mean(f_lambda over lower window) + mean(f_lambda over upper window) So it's 460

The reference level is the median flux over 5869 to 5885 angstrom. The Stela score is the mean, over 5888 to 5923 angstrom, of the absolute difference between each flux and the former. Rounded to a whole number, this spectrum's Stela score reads 19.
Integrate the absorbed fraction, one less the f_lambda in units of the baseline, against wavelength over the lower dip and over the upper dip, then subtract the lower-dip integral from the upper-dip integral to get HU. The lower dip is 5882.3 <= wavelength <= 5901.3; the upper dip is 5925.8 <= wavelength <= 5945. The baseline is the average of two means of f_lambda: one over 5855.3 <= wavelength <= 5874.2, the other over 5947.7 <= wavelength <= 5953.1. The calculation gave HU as -1.5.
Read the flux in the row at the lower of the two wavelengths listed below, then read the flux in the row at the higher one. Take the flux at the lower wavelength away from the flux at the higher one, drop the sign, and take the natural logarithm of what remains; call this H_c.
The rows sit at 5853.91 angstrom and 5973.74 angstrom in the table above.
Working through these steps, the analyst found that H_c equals 2.3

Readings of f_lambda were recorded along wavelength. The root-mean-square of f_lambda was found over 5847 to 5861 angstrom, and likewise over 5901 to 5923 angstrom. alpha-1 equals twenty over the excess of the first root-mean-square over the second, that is 2.3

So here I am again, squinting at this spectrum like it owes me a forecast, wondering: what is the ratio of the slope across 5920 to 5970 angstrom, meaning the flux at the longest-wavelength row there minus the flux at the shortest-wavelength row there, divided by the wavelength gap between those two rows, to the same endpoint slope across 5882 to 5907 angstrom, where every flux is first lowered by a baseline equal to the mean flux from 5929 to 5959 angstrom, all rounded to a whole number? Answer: 8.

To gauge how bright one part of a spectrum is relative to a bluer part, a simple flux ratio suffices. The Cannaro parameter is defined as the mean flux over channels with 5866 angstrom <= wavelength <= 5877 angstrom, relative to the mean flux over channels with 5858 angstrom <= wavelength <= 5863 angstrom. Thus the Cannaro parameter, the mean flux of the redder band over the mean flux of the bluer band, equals 0.97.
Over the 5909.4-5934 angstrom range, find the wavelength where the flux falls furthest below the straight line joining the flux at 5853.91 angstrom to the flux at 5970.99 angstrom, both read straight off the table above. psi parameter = 5910.80 angstrom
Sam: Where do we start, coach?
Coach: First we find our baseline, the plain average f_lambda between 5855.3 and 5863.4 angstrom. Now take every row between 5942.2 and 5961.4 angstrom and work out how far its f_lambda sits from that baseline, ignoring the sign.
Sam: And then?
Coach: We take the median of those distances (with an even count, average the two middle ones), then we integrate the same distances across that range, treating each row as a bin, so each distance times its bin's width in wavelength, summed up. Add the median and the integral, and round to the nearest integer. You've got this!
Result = 204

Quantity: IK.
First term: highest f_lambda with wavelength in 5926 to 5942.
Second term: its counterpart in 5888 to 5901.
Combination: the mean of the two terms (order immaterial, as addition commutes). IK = 232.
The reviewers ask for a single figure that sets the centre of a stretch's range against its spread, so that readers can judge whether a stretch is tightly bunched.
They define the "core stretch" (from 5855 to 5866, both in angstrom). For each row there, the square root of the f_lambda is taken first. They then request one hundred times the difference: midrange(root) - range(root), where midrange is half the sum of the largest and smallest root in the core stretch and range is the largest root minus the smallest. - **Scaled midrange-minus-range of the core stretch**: 1473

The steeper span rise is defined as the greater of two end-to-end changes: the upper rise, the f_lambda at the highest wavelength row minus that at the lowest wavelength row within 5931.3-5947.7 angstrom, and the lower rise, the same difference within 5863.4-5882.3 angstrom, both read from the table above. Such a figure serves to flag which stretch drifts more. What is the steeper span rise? 20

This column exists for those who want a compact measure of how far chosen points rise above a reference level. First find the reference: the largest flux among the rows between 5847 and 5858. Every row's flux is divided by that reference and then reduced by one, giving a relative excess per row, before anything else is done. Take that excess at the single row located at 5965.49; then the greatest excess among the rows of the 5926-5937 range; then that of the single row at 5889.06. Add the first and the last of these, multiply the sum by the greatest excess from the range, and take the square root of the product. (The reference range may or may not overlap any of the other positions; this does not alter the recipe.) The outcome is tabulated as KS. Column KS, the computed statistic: 0.065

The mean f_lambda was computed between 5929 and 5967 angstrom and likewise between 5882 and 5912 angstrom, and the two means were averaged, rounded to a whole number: 215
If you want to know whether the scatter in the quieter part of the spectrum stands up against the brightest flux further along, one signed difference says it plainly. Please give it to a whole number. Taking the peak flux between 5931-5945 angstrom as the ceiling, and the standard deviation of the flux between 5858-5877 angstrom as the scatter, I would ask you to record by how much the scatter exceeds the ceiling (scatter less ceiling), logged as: -227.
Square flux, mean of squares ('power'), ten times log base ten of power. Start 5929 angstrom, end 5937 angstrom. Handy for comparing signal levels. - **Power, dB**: 46.6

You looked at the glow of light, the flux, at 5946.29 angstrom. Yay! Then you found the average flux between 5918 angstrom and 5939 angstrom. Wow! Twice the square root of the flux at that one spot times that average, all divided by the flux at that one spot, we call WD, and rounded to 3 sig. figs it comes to 1.96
